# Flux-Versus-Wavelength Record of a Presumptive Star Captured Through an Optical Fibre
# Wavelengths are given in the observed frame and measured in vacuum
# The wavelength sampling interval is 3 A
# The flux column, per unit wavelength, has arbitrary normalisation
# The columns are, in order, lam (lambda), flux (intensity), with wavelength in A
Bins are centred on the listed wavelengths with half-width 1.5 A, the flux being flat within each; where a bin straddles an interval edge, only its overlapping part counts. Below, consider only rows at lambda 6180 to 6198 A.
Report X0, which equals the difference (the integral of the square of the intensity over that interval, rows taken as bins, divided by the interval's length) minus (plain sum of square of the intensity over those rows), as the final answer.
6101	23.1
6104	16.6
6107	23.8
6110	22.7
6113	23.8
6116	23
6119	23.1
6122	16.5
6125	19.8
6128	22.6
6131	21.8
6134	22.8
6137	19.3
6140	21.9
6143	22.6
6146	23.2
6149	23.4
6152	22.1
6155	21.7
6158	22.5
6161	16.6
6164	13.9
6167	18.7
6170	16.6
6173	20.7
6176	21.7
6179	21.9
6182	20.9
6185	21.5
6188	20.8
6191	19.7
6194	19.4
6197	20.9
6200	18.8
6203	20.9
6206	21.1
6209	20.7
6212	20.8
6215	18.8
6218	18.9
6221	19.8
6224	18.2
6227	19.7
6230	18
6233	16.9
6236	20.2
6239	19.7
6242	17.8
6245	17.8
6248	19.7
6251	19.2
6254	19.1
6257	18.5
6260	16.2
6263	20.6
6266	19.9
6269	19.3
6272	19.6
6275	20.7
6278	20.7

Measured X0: -2110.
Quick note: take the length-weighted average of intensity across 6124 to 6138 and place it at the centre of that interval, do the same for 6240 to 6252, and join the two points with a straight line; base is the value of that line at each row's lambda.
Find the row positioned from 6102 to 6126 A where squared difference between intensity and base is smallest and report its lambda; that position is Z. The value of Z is 6110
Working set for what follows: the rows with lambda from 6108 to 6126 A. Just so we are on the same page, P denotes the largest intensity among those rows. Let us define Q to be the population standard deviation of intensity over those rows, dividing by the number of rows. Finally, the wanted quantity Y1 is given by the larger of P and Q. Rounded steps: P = 23.8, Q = 2.6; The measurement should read 23.8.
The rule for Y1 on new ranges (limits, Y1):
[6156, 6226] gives 22.5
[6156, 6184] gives 22.5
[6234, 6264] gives 20.6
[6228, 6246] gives 20.2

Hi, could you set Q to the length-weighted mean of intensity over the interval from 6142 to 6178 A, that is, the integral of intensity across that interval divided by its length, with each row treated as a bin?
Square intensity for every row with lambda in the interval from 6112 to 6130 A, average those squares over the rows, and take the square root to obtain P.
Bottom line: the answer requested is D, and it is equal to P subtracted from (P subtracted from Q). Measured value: -23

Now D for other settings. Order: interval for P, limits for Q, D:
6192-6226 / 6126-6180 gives -19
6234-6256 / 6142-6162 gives -16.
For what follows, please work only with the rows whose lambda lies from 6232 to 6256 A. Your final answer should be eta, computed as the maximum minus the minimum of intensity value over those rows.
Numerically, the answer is 3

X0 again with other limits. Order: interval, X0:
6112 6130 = -2339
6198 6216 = -2039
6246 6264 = -1795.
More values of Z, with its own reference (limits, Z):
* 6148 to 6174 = 6173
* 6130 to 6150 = 6131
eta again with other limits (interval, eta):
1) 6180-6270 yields 5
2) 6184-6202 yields 3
